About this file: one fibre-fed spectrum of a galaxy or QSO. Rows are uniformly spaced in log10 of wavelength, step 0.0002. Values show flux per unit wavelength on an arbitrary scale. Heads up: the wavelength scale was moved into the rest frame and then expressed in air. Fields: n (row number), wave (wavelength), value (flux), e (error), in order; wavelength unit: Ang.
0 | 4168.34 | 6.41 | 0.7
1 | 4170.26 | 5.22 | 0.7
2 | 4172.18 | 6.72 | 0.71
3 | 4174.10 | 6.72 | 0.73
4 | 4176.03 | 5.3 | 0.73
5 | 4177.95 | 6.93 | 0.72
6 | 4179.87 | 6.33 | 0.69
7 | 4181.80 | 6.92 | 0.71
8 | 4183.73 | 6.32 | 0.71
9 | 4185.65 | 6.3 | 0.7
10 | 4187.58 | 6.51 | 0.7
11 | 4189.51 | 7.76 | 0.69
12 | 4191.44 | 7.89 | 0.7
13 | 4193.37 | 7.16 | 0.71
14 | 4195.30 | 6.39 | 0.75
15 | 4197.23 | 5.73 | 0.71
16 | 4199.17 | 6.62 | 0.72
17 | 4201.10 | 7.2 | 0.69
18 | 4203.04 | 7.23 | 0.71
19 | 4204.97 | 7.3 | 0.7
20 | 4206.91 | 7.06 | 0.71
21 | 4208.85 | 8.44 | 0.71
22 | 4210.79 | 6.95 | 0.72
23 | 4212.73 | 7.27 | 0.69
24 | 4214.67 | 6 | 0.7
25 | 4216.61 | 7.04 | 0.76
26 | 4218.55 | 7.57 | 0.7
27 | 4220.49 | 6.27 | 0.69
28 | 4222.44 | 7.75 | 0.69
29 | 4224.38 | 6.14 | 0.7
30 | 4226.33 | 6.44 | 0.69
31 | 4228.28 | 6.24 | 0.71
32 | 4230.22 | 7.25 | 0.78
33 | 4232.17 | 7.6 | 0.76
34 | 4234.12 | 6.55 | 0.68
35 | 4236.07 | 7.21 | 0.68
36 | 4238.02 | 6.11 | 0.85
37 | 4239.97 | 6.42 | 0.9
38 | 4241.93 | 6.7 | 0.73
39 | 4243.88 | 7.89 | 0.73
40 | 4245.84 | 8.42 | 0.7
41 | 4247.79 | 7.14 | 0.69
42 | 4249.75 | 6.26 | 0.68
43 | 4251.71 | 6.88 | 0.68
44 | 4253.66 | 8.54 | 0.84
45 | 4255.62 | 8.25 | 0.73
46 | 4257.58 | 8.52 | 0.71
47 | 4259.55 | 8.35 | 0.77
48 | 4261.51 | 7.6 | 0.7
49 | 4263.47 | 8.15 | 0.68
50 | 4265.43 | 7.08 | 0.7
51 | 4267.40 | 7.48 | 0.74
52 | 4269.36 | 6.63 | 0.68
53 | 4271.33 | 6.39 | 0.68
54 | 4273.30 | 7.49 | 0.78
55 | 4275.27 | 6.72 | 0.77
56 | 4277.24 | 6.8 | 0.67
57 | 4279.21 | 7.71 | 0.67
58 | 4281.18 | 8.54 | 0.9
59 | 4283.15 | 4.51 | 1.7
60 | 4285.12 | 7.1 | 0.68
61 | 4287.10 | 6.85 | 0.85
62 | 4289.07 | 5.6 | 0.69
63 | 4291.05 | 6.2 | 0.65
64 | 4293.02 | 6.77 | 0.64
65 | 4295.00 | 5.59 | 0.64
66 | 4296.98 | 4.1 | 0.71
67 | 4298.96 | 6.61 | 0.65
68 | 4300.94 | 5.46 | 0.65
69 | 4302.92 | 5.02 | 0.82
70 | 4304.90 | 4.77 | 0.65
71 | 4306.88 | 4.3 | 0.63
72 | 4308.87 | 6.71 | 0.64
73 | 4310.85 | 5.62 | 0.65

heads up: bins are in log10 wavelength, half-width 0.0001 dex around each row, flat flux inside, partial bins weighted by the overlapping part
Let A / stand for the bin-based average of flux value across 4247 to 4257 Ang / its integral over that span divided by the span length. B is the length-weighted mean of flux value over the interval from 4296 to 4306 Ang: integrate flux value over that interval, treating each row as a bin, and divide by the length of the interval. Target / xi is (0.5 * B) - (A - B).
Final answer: 0.3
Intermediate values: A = 7.5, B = 5.2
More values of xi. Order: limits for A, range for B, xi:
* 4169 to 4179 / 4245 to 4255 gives 5.0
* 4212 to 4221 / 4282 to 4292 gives 2.3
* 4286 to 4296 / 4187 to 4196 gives 4.6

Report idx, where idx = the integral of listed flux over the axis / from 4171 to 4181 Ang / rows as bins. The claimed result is 64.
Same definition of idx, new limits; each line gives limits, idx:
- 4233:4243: 66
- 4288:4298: 57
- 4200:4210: 74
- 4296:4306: 52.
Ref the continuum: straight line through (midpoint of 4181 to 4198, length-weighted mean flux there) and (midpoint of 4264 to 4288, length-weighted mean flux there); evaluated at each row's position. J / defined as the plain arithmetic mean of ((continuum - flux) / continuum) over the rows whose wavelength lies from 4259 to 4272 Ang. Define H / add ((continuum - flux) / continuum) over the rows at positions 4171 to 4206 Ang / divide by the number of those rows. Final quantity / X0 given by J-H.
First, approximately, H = 0.01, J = -0.06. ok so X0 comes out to -0.07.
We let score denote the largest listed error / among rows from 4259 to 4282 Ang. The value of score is 0.90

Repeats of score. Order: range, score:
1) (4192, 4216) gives 0.75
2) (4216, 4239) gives 0.85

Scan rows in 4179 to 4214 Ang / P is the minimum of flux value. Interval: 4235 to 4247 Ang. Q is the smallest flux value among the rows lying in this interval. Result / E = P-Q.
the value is -0.4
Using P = 5.73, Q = 6.11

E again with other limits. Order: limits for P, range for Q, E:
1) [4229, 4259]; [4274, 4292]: 1.6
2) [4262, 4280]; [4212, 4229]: 0.4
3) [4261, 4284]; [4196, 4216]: -1.2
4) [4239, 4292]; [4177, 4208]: -1.2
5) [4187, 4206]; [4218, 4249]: -0.4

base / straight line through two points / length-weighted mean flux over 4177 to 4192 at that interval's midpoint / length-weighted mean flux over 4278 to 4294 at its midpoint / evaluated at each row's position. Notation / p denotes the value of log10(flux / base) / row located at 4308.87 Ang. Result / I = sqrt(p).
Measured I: 0.075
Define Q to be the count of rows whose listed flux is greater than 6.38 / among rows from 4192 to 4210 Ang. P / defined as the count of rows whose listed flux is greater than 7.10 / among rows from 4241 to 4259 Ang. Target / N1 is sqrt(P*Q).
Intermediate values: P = 6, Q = 8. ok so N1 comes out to 6.9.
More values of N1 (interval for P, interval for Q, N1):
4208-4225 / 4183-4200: 4.9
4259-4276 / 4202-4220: 6.3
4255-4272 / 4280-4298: 4.9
